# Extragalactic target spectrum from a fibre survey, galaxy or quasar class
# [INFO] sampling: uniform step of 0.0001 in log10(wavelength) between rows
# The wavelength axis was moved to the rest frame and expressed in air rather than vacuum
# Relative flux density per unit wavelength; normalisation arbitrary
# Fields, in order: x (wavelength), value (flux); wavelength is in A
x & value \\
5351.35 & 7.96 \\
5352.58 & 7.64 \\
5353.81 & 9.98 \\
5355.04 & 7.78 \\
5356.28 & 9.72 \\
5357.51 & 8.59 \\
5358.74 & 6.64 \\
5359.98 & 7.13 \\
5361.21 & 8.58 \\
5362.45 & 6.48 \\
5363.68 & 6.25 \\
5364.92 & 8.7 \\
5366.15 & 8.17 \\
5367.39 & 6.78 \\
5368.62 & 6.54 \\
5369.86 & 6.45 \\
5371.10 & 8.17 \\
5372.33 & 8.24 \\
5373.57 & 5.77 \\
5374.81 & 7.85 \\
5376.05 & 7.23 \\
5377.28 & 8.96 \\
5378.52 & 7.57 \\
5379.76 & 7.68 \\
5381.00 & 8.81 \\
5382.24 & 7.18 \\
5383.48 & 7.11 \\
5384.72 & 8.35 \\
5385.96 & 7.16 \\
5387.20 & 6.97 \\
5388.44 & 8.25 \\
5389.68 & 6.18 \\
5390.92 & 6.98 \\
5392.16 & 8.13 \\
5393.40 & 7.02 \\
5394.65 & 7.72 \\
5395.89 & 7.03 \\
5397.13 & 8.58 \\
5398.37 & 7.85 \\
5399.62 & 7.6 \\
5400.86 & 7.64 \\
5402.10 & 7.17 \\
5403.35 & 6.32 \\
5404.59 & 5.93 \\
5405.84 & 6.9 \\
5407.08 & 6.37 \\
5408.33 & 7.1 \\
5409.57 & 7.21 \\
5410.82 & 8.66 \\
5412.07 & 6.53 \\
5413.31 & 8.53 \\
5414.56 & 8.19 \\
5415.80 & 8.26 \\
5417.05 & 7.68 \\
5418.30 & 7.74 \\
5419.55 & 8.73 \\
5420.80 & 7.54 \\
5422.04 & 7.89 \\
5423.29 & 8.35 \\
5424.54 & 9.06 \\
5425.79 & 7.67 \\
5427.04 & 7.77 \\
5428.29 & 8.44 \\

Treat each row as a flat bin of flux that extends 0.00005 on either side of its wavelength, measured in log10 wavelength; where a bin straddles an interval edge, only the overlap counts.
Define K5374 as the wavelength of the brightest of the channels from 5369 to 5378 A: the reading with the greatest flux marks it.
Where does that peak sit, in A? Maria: 5377.28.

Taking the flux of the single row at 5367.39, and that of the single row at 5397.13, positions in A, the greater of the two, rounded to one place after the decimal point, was 8.6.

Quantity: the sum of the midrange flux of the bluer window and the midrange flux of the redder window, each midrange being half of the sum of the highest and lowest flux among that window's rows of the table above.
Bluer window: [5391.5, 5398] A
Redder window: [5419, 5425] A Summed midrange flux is 16.1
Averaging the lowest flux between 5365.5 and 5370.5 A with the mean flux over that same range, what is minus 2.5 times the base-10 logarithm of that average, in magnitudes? -2.07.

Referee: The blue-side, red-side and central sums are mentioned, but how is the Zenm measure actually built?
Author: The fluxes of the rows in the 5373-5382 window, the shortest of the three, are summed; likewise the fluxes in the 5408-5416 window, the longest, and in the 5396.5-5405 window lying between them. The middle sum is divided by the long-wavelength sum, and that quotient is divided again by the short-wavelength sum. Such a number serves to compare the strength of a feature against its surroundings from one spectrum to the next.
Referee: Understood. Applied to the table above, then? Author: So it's 0.0174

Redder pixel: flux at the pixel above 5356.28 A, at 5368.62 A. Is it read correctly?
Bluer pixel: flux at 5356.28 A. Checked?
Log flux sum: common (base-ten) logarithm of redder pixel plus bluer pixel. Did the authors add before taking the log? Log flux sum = 1.21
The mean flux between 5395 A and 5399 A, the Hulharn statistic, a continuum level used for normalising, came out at 7.82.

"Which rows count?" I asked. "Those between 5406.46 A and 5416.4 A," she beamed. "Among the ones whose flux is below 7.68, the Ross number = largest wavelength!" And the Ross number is 5412.07 A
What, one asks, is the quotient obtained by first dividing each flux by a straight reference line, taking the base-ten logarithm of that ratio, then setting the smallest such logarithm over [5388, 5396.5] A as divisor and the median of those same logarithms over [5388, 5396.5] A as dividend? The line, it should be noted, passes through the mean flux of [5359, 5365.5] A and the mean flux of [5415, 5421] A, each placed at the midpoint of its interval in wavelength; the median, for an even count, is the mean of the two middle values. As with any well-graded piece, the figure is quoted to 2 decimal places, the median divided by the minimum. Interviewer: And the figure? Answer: 0.44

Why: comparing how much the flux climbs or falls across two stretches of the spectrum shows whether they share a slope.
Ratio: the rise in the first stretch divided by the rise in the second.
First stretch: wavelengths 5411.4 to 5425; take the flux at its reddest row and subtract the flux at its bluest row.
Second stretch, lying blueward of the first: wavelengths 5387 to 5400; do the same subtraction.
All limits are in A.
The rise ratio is 4.0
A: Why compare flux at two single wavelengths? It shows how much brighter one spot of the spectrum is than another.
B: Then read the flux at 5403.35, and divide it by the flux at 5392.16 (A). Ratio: 0.78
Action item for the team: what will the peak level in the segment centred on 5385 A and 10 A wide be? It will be 8.81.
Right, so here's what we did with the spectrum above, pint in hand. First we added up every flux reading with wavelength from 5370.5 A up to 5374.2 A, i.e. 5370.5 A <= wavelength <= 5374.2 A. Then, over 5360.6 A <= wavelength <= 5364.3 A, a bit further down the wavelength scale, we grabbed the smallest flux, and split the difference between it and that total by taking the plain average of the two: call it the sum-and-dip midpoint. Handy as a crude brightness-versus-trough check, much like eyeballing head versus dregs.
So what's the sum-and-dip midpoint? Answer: 14.2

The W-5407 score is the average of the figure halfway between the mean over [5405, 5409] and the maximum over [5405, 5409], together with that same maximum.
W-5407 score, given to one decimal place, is 7.0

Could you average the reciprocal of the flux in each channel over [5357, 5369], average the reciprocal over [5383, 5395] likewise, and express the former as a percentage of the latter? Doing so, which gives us 101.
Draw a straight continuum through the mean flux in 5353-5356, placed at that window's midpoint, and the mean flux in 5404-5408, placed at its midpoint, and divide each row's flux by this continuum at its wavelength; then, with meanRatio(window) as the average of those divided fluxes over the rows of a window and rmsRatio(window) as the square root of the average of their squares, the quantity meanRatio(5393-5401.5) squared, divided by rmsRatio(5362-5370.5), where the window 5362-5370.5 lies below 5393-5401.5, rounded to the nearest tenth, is 1.5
